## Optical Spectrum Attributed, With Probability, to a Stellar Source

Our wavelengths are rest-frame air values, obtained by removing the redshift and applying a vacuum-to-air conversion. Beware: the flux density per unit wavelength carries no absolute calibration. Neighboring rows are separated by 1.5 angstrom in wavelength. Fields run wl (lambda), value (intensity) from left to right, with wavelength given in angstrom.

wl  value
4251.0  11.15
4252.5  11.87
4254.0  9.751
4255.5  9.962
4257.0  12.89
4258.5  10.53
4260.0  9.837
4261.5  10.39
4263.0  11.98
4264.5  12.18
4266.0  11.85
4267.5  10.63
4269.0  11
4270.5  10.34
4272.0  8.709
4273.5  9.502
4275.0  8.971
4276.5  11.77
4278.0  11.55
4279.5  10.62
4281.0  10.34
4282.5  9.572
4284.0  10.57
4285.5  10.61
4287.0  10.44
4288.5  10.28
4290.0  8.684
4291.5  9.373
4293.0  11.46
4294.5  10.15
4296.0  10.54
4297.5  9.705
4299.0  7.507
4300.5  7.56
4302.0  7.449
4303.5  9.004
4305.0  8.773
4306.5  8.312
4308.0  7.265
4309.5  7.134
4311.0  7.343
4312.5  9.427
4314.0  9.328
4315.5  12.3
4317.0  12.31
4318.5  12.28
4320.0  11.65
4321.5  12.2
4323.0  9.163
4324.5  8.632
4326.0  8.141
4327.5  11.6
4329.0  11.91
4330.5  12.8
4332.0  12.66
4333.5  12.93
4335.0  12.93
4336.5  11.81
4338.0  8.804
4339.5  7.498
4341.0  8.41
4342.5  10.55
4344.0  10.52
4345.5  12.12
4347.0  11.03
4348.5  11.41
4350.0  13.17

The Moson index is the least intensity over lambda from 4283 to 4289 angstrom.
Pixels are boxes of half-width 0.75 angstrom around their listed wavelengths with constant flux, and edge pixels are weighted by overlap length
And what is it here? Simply 10.28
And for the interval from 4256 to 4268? 9.837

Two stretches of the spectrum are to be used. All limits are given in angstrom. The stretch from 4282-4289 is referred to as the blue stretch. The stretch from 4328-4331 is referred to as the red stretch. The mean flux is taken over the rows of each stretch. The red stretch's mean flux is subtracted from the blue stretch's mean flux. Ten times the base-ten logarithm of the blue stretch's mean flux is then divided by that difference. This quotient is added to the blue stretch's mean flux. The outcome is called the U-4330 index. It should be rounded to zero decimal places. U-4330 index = 5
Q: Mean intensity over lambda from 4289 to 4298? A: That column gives 10.0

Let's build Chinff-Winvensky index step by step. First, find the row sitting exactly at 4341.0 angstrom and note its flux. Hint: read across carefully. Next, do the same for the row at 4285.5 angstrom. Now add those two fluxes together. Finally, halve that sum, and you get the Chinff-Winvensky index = 9.5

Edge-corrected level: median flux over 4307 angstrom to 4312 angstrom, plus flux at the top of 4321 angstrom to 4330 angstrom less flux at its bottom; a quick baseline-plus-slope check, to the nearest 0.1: 7.0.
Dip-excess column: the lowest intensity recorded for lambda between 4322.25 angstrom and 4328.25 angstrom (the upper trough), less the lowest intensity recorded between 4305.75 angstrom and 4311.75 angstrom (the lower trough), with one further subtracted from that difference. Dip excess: 0.0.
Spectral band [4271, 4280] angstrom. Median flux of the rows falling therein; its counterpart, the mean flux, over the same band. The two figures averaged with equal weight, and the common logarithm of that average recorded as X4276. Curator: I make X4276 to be 1.01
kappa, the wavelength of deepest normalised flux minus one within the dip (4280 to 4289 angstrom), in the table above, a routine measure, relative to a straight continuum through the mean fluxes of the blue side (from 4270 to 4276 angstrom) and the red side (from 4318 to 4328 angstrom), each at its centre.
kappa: 4282.5 angstrom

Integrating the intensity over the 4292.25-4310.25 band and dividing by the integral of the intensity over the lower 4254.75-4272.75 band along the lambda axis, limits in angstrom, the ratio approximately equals 0.80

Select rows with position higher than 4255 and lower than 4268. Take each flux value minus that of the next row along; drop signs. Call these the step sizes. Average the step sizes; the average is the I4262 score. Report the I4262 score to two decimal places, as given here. 1.23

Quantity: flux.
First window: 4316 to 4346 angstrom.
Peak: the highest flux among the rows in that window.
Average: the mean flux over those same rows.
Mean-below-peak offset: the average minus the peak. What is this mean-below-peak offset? -2.0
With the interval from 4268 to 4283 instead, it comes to -1.5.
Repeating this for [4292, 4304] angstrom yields -2.3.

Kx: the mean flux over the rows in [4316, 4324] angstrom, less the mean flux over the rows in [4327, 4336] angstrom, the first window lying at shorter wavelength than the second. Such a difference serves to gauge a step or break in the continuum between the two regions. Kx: -1.0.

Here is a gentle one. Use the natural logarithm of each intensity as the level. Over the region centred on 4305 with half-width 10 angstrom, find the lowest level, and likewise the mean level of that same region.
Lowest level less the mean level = -0.16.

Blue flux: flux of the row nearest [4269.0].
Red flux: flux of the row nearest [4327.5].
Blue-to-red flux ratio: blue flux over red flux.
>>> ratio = 0.9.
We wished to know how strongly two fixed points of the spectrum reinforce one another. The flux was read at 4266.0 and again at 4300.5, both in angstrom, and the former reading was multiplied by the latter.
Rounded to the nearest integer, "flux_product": 90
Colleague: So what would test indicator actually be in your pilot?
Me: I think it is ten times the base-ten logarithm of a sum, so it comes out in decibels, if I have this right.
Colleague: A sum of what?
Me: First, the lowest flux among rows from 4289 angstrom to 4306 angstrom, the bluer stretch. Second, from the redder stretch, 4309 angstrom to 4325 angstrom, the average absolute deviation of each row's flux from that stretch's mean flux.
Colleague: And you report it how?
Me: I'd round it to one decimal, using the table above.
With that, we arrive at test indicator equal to 9.7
